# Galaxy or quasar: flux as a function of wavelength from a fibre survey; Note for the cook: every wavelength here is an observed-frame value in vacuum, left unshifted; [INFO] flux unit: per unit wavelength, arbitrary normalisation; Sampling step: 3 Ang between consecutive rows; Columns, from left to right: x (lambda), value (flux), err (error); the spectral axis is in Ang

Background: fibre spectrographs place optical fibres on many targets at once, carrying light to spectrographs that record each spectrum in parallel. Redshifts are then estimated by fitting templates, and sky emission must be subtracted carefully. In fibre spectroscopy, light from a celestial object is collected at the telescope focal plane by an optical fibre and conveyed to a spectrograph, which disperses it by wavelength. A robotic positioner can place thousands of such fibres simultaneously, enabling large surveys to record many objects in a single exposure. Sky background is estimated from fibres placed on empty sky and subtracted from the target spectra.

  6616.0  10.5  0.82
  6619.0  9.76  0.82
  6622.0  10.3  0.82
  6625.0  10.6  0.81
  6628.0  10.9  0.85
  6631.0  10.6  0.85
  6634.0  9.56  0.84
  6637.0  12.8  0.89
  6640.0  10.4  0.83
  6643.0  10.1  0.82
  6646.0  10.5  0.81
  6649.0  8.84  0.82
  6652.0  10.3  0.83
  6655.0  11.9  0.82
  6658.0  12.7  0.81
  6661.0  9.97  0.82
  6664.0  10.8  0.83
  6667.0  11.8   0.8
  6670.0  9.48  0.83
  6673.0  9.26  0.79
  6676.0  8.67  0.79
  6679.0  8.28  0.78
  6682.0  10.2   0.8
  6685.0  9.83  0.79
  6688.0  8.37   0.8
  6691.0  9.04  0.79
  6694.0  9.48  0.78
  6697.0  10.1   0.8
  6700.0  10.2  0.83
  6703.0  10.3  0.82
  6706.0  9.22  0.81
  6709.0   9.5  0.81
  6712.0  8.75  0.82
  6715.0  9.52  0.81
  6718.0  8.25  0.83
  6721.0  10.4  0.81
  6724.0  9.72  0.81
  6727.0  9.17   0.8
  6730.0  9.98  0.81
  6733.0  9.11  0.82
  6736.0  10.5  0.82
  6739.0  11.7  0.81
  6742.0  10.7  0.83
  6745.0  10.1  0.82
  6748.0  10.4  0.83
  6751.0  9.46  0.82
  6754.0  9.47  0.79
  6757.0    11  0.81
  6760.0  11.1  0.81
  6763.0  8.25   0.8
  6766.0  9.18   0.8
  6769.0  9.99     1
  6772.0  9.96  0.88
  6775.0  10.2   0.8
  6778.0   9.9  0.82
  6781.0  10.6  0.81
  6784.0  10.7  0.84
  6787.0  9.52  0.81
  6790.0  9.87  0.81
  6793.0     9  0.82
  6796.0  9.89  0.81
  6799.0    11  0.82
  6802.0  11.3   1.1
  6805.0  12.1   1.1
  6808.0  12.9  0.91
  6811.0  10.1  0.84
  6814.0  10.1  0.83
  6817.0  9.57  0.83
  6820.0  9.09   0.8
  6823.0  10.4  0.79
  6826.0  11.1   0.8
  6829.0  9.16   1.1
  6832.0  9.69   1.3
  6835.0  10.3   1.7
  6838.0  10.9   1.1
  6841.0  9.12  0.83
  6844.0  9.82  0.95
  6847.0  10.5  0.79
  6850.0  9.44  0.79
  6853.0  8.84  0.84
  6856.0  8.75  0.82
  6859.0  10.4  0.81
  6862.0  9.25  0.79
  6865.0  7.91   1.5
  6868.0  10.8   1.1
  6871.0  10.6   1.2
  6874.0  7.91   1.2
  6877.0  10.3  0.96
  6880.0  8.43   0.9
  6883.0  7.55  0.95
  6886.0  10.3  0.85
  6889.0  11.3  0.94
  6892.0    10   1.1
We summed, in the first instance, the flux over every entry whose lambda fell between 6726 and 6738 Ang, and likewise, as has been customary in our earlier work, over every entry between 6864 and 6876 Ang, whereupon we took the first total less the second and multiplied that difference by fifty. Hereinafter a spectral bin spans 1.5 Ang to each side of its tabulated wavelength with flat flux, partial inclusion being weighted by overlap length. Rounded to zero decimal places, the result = 77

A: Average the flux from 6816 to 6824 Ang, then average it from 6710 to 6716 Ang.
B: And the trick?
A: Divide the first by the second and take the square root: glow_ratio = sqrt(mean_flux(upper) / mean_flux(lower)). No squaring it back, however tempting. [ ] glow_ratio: 1.03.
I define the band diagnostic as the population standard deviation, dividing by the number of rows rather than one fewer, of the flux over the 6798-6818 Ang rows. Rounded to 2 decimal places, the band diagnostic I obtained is 1.11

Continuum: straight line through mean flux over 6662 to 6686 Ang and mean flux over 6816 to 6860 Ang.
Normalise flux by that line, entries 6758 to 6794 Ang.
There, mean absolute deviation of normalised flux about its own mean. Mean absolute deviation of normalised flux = 0.059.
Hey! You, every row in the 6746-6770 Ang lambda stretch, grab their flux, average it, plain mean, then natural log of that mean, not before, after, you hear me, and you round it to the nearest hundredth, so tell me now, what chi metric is 2.29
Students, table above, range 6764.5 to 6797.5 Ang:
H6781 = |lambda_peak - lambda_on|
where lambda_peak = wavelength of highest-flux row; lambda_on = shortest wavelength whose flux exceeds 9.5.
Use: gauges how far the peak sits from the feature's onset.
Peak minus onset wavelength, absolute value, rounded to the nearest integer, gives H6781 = 15 Ang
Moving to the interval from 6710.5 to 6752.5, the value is 24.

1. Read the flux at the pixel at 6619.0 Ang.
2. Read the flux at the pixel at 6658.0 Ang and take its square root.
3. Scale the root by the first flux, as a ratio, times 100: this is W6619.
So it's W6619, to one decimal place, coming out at 36.5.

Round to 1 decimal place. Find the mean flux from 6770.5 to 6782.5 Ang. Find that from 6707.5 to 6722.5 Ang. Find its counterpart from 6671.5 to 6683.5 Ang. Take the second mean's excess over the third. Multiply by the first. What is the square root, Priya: 1.4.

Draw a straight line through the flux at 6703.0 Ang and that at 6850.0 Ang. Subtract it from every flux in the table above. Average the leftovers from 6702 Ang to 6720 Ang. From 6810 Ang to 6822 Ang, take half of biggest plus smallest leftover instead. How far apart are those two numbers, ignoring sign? 1.0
